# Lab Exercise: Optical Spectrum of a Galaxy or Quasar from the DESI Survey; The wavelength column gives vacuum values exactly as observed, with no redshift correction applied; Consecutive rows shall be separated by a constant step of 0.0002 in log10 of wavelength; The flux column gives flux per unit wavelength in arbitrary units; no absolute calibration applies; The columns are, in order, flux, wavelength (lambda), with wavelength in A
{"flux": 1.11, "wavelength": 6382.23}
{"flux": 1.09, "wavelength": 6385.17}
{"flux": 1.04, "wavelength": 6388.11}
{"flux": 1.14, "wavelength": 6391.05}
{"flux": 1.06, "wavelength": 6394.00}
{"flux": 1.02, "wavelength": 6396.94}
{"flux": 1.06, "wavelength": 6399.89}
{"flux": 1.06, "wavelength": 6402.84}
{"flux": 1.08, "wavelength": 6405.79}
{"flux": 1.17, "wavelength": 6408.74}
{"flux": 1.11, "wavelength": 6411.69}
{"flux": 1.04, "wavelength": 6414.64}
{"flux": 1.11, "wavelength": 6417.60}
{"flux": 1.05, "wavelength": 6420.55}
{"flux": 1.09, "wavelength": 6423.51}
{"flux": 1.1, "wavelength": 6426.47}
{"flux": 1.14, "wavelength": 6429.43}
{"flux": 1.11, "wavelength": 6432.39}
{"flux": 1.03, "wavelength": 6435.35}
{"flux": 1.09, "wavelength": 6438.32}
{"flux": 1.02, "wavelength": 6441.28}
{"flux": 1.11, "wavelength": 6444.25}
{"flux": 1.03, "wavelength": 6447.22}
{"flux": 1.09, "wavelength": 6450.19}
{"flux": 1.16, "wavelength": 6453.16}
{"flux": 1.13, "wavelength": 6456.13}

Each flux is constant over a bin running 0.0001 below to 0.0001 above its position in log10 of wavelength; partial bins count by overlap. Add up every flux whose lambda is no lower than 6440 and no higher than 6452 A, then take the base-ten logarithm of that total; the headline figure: 0.63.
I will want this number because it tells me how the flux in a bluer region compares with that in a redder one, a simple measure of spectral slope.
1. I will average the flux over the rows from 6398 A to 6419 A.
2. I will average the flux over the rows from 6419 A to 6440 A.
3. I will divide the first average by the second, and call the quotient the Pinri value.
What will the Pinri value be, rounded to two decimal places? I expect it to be 1.00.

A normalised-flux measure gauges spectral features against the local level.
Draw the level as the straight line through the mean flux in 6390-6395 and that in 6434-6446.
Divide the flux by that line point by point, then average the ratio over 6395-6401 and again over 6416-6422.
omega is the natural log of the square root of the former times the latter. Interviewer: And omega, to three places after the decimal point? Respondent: -0.025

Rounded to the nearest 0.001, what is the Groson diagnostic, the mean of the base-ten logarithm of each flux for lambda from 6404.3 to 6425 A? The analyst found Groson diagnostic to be 0.038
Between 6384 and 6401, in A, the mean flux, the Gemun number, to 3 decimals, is 1.068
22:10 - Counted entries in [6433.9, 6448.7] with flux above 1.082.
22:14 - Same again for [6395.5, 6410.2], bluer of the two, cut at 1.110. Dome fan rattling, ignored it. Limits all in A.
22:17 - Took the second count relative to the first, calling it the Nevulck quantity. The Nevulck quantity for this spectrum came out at 0.5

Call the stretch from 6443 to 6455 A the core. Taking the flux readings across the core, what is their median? 1.10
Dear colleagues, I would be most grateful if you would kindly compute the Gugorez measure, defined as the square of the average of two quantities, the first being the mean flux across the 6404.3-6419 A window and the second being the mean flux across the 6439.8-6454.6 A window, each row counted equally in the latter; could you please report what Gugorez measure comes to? 1.19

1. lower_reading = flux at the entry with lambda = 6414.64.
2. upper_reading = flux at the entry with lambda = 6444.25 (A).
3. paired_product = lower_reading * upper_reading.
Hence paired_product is 1.15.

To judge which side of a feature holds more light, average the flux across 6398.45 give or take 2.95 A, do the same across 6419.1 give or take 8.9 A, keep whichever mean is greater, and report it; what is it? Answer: 1.08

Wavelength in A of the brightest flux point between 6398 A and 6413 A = 6408.74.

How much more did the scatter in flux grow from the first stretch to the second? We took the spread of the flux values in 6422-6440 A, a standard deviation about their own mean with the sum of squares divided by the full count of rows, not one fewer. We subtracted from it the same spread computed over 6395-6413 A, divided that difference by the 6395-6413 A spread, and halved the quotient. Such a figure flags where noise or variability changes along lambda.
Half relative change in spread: -0.15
